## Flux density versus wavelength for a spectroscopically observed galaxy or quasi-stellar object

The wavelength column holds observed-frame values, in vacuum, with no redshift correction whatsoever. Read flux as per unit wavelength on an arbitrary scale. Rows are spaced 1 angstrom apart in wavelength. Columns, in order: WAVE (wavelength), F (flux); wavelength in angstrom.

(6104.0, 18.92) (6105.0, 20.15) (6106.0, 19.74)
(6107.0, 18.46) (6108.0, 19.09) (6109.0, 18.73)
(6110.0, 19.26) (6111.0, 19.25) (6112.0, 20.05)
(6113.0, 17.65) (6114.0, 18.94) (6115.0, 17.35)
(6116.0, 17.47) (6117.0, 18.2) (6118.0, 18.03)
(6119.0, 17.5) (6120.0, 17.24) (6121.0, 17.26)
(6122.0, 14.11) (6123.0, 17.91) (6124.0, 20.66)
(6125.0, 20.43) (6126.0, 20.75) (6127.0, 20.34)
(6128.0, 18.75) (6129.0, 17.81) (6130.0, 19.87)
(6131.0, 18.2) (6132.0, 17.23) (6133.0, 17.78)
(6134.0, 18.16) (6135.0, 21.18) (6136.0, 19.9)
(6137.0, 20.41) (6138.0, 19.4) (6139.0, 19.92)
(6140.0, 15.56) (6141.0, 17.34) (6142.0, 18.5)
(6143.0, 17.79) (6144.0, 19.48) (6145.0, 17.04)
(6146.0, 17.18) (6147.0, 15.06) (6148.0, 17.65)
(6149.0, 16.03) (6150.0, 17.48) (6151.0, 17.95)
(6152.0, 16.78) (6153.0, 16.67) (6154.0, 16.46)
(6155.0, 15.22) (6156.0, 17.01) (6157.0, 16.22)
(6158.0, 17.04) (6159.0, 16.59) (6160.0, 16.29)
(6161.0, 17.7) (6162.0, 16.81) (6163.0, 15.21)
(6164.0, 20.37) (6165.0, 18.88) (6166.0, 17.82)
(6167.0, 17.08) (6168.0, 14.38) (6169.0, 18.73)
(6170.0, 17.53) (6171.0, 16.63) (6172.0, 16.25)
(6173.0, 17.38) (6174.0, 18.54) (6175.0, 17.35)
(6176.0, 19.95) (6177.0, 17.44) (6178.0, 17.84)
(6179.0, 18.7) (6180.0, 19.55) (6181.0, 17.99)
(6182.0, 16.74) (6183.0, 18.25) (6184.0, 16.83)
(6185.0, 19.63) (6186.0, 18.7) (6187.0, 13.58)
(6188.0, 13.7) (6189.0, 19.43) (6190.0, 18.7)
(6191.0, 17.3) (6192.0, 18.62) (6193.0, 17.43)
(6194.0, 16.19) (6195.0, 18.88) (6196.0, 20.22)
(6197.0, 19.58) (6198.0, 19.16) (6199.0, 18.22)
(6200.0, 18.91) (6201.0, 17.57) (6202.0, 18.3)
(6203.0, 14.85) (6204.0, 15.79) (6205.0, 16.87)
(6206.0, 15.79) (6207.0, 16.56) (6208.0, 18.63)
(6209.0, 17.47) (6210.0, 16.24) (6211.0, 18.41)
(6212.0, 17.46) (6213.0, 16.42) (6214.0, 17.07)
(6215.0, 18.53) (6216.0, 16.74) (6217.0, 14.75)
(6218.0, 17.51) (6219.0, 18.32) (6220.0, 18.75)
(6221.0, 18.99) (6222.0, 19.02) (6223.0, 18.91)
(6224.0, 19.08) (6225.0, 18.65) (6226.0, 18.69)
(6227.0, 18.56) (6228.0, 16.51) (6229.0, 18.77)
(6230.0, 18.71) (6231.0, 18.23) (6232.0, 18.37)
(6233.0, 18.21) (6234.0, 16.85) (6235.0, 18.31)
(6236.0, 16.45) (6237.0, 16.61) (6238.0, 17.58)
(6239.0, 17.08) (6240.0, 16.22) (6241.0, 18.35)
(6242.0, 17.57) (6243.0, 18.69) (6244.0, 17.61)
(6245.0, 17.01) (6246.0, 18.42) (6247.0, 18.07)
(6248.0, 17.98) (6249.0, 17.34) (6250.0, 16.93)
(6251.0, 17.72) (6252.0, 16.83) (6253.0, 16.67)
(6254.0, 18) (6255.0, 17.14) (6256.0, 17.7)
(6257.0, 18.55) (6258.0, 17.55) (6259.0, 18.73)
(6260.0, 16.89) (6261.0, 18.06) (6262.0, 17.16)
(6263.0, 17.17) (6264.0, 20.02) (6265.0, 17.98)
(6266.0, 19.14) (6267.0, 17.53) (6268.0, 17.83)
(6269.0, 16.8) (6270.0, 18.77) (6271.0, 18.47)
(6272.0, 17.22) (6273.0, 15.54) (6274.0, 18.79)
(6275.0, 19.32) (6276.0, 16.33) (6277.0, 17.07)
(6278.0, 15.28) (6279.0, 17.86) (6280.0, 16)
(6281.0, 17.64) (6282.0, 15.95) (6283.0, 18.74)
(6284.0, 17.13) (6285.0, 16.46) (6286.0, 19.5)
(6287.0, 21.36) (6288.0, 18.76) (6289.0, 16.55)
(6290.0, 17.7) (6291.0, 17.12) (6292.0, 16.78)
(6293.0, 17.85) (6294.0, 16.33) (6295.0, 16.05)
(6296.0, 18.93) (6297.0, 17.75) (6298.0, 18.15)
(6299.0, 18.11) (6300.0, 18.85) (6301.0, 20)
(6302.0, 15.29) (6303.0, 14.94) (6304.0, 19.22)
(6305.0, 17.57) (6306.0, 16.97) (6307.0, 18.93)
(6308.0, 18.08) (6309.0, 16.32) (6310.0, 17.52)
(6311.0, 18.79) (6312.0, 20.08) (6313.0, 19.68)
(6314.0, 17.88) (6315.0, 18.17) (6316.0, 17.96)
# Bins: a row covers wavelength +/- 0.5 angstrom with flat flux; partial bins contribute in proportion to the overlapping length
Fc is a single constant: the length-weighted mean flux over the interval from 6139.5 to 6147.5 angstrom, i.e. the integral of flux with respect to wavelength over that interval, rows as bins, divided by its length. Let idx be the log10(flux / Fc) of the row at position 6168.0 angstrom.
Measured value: -0.079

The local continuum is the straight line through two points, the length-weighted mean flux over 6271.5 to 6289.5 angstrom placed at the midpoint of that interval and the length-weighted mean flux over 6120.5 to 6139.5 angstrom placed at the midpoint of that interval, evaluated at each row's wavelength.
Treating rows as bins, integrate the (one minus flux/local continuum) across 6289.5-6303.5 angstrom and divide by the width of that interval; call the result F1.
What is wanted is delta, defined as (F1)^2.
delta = 0.000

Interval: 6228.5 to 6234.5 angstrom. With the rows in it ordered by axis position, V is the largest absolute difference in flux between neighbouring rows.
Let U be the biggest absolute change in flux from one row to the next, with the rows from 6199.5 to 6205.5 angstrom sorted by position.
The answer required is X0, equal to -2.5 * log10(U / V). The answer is -1.0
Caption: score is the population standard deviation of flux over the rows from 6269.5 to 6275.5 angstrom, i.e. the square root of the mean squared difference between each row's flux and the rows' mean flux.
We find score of 1.3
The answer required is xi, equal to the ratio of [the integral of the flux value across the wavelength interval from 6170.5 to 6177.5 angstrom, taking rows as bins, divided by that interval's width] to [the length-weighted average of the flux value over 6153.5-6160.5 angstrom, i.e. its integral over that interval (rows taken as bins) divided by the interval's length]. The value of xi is 1.08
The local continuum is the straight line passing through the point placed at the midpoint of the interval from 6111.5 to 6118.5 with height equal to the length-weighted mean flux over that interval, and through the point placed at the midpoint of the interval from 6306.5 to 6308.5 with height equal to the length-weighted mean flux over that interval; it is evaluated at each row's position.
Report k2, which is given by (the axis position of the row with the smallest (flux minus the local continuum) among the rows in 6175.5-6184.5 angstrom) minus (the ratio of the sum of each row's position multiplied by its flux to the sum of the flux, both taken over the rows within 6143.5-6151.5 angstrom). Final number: 34.5 angstrom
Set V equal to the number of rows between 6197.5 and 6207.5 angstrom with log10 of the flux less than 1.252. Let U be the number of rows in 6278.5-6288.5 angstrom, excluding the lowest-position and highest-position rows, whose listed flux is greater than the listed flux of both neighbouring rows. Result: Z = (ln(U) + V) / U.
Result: 2.4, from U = 3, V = 6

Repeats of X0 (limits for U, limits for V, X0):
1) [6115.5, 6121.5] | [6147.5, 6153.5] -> 0.9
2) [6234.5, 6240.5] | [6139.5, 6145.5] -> 0.3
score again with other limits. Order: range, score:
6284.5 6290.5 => 1.7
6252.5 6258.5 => 0.6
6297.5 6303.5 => 1.8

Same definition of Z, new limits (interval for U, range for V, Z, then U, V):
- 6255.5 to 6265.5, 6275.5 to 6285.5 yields 2.6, 4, 9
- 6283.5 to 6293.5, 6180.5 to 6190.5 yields 2.3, 2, 4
